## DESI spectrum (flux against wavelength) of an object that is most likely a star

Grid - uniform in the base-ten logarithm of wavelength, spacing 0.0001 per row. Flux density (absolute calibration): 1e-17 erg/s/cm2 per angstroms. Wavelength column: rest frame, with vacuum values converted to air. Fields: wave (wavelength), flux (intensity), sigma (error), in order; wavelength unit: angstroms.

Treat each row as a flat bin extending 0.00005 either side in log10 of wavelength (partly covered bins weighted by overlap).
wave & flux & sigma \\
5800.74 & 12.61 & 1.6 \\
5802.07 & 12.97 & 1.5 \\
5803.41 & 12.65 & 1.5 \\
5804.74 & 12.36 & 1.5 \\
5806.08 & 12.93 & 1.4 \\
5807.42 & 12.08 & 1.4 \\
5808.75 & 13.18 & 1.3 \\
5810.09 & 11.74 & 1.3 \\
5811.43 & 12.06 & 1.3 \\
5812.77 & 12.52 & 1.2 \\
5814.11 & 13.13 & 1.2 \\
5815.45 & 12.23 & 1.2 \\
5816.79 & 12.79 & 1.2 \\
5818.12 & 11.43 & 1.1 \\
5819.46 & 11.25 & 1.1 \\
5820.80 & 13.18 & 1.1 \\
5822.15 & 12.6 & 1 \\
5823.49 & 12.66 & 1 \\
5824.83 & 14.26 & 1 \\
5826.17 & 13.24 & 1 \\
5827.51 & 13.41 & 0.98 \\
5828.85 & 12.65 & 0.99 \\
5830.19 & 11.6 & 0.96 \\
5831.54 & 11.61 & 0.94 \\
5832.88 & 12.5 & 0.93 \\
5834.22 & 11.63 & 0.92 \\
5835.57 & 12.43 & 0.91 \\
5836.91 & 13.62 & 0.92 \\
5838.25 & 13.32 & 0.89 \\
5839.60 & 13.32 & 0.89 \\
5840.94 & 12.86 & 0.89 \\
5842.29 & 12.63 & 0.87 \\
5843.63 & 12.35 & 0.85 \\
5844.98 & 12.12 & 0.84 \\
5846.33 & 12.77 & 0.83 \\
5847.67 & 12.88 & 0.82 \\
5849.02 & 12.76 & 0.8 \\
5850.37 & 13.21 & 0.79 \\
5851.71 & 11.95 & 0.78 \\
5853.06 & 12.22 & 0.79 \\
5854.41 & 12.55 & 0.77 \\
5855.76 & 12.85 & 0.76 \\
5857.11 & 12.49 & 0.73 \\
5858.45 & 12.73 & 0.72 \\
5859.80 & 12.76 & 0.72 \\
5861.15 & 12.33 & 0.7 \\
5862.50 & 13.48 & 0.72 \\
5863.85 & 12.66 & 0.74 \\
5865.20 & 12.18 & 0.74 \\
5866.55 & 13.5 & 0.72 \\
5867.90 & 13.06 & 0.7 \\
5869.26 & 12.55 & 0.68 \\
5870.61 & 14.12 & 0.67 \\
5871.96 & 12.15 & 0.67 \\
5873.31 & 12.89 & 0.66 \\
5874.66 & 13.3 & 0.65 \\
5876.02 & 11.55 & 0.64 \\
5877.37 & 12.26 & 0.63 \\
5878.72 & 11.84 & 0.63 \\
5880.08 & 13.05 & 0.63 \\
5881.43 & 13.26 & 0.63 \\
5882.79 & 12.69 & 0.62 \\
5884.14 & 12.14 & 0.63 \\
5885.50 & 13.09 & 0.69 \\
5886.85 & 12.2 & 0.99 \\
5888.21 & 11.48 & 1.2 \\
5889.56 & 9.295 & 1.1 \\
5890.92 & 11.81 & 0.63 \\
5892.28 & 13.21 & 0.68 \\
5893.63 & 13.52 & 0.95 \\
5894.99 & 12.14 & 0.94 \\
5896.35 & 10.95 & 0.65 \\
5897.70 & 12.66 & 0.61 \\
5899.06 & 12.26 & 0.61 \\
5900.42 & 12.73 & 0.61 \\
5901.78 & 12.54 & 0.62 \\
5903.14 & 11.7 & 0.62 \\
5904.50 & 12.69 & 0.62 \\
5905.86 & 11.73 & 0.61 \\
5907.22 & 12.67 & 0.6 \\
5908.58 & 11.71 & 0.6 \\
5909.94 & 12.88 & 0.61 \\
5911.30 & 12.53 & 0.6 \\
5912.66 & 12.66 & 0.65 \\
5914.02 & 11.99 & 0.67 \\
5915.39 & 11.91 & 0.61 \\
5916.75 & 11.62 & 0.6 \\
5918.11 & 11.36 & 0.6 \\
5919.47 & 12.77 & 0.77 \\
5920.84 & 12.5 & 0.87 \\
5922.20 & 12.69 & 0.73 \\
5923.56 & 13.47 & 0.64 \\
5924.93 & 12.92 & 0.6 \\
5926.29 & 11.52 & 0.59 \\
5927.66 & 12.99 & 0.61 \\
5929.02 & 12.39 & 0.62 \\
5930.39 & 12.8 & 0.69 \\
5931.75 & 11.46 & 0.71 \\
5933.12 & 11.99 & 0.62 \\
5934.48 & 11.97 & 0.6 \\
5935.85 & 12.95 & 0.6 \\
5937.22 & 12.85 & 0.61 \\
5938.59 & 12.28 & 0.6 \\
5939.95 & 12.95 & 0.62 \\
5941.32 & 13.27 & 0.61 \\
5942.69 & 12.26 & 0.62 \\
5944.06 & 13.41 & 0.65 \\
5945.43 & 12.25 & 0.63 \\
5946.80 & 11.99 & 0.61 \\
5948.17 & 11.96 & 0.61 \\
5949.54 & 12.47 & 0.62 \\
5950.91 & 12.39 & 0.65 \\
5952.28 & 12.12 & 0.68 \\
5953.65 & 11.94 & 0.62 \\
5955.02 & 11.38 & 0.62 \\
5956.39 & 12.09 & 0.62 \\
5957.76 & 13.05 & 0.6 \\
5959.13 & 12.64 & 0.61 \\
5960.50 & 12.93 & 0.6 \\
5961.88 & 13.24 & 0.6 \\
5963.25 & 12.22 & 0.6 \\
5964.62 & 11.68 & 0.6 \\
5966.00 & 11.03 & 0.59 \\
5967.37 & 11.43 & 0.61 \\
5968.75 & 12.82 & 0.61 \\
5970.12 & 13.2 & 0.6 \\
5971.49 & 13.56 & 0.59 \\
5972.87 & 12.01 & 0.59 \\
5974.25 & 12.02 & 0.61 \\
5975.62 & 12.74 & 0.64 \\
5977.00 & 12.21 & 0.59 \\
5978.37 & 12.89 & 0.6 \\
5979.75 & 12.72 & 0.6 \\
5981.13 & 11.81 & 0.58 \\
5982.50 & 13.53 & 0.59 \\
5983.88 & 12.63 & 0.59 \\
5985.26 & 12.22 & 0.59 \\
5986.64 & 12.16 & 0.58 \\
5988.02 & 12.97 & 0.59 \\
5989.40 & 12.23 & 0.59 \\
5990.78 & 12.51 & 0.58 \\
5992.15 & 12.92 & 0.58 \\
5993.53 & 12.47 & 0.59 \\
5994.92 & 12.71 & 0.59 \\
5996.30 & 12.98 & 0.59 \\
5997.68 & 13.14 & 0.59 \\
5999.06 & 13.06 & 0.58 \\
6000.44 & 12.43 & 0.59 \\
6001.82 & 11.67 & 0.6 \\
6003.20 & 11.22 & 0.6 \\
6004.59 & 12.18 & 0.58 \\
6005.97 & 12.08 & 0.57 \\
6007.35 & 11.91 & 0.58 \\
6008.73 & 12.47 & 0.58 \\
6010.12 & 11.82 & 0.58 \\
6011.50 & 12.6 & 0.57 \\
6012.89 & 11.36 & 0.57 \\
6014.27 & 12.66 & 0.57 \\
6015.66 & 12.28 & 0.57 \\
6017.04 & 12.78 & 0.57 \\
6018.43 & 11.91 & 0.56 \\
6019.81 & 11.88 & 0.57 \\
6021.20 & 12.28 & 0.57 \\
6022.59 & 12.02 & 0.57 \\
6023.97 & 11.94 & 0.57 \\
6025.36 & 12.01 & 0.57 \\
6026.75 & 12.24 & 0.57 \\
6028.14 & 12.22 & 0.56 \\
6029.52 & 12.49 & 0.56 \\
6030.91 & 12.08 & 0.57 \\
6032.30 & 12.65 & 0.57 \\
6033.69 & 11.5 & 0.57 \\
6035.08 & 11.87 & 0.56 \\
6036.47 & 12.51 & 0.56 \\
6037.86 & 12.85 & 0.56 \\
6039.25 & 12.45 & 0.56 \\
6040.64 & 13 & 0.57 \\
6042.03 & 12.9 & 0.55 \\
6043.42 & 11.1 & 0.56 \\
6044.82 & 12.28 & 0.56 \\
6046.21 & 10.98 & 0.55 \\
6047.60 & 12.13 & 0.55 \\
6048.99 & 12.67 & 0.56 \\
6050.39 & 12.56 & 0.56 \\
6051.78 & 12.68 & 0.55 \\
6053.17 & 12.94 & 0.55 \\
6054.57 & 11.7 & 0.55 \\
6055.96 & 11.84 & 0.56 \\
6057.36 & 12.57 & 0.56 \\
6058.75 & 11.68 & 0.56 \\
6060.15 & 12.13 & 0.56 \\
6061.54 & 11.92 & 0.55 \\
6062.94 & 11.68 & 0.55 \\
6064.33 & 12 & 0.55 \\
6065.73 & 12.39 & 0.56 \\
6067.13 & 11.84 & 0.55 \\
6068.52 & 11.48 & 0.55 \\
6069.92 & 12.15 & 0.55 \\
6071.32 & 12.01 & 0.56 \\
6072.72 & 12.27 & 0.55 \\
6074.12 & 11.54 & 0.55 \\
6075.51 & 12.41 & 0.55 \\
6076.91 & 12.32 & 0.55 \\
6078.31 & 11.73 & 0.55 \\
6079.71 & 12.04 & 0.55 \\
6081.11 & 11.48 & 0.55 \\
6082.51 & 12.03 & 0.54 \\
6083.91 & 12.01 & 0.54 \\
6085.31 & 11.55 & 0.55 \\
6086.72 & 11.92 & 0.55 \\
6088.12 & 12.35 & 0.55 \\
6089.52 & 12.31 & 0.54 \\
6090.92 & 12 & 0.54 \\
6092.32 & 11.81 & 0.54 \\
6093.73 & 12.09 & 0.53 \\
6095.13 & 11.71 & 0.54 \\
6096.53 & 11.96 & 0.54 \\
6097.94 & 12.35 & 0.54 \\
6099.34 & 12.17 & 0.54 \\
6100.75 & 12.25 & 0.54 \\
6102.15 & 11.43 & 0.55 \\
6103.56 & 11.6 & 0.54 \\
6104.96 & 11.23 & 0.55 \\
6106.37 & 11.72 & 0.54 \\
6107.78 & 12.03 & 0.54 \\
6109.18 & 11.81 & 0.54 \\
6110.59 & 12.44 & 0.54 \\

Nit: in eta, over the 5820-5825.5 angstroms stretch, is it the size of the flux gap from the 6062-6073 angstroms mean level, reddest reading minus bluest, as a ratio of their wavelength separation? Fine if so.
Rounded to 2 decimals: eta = 0.27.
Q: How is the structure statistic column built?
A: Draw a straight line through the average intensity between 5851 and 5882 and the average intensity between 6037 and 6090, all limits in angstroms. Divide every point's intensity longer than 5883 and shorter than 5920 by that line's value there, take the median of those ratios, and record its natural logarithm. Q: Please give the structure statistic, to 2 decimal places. -0.03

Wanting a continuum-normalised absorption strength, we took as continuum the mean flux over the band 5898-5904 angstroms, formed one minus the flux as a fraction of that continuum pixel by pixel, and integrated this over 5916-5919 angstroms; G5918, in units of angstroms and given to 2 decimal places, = 0.18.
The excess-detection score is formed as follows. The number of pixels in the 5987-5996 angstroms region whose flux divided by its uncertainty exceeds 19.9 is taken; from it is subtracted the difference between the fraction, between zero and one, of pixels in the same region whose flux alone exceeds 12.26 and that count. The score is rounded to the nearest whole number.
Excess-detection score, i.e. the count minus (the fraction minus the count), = 11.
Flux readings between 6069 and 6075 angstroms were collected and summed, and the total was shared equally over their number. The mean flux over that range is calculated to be 12.0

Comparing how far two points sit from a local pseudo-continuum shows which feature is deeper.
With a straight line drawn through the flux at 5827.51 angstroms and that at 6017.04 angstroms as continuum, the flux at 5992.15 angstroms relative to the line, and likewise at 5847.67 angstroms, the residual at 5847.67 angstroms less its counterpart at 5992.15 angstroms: -0.5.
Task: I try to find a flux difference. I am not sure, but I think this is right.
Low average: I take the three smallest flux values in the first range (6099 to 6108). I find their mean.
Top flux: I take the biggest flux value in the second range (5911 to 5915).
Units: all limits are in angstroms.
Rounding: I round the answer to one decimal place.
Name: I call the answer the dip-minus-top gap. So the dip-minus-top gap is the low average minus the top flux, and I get -1.2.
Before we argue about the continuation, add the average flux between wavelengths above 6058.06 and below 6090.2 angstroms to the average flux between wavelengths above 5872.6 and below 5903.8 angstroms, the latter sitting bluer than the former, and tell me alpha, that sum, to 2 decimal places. 24.25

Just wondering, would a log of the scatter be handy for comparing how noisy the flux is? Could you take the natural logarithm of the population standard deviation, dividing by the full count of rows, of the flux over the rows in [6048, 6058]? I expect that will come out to -0.8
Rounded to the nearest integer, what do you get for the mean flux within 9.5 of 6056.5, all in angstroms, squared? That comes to 149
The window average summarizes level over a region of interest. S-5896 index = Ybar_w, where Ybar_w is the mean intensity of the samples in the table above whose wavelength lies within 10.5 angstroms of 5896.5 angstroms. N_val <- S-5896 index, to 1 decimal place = 12.1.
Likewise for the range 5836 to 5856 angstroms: 12.8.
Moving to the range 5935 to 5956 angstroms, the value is 12.4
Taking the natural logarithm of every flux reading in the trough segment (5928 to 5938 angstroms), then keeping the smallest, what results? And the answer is 2.44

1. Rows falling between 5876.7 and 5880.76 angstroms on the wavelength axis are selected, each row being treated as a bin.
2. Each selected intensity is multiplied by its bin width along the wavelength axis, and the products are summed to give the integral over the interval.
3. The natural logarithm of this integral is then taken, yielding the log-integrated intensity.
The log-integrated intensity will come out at 3.92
